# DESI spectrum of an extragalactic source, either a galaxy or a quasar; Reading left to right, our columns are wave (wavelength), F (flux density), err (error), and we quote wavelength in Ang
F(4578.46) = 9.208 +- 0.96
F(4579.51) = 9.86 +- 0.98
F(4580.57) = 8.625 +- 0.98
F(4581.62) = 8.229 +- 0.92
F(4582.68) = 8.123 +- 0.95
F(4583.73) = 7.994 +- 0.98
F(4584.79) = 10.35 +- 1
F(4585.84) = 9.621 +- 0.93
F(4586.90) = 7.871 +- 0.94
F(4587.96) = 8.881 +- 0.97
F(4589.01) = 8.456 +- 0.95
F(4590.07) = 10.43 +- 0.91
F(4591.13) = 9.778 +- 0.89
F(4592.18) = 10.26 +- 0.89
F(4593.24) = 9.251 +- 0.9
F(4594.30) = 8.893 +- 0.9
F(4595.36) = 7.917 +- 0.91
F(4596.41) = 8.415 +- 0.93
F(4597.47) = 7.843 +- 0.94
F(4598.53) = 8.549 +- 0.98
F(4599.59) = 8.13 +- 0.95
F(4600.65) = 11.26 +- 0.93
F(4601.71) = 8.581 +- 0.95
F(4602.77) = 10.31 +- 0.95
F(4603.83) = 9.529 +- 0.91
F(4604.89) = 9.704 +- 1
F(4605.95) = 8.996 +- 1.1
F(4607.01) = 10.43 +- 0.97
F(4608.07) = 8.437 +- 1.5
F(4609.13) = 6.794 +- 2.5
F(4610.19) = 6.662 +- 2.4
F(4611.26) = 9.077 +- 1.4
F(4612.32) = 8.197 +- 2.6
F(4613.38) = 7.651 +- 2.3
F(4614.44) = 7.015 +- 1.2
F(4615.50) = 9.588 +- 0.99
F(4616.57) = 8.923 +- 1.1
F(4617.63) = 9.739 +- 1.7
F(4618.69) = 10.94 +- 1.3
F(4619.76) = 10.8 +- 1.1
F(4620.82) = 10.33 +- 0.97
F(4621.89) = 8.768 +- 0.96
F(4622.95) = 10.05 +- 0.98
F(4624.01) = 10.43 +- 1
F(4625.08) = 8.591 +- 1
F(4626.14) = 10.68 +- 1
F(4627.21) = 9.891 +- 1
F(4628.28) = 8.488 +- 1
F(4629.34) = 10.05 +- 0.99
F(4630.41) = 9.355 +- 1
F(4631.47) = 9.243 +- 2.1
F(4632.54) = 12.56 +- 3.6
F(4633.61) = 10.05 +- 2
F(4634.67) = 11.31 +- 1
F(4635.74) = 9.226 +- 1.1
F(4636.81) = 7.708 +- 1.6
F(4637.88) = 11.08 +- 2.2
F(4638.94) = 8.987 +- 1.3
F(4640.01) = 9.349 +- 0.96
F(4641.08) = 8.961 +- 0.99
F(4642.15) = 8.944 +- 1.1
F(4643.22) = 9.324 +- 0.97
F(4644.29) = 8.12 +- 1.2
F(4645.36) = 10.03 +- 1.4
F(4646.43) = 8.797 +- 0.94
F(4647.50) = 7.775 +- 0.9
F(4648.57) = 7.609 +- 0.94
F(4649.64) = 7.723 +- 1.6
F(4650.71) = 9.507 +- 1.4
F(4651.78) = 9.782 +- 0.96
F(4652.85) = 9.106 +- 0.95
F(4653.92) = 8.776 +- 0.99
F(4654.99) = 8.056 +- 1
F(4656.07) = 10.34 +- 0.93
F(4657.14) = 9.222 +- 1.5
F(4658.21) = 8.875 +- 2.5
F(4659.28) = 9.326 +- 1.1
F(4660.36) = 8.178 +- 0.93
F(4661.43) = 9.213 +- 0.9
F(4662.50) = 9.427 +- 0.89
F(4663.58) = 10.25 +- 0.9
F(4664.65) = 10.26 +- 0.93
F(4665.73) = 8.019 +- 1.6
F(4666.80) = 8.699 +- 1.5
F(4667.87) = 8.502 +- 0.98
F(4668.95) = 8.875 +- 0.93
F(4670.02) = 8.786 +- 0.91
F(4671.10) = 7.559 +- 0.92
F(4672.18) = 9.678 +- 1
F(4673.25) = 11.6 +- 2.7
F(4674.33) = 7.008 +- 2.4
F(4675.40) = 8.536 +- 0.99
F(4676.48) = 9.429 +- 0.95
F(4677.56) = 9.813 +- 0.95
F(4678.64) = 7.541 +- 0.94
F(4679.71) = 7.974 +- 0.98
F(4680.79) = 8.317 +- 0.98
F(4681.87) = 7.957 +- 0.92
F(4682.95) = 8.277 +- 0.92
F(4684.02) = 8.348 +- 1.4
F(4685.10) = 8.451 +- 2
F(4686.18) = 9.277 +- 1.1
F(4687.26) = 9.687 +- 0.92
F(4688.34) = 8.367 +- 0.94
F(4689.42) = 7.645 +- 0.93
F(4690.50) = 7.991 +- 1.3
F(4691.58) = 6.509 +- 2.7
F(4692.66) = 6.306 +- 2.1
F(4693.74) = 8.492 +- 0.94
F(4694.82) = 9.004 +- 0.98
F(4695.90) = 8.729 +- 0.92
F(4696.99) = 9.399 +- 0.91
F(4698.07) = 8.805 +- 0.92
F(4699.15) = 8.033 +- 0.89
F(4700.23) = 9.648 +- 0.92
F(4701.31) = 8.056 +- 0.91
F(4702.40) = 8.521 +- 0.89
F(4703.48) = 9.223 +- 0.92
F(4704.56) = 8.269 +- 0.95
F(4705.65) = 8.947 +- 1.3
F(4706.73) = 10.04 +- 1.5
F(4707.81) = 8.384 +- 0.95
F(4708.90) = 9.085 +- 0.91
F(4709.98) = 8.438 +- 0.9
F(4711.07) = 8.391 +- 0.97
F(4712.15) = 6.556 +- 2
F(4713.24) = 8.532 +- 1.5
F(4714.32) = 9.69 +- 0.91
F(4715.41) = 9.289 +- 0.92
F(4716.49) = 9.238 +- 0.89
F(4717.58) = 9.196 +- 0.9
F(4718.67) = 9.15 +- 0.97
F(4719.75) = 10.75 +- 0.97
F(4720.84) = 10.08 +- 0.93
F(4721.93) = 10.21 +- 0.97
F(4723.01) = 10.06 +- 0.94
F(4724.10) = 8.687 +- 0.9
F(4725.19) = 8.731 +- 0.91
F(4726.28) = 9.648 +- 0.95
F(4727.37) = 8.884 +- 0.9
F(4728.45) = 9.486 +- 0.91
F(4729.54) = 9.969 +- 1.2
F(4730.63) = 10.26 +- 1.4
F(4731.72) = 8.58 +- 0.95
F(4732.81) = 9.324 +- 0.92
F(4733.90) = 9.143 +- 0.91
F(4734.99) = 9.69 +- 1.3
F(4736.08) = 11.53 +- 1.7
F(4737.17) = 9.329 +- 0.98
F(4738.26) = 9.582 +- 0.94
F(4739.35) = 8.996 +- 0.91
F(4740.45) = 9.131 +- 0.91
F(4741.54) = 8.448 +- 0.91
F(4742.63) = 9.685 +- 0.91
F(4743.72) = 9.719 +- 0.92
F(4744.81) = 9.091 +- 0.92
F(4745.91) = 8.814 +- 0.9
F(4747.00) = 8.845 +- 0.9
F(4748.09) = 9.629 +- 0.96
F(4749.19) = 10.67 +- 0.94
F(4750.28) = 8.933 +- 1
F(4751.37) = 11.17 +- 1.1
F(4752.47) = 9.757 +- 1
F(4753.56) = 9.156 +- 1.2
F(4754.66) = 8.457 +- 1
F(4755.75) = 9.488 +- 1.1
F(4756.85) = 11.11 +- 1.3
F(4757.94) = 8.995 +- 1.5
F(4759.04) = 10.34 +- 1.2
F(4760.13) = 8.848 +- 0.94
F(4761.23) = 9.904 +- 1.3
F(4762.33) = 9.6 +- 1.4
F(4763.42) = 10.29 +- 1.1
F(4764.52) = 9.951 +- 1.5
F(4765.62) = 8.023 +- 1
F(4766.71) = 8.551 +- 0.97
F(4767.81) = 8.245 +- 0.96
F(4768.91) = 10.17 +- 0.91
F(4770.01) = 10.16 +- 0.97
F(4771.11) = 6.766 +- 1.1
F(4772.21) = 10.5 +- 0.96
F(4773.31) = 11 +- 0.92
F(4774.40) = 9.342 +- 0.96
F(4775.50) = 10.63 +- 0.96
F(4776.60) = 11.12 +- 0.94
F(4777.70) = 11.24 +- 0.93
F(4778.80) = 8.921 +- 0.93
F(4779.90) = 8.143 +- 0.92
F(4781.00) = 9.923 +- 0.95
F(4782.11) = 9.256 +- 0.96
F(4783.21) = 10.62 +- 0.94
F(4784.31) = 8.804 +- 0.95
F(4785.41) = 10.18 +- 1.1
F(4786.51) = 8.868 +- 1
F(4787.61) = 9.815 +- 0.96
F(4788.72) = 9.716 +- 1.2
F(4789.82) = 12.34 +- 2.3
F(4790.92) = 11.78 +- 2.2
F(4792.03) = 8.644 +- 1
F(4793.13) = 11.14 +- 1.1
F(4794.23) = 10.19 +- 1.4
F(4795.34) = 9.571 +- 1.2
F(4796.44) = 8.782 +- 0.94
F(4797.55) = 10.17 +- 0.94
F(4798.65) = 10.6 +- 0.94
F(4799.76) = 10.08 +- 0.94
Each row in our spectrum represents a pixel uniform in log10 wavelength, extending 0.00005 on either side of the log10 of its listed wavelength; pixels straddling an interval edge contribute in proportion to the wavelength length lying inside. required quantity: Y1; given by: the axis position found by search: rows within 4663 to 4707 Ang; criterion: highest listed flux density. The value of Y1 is 4673.25 Ang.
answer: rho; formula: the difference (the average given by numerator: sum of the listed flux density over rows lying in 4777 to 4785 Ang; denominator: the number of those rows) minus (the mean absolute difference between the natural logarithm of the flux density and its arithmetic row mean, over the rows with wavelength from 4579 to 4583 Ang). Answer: 9.5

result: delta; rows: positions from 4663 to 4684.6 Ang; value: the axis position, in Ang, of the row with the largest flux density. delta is 4673.25 Ang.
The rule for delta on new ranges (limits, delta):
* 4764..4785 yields 4777.70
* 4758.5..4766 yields 4759.04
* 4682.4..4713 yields 4706.73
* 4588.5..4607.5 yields 4600.65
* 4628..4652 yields 4632.54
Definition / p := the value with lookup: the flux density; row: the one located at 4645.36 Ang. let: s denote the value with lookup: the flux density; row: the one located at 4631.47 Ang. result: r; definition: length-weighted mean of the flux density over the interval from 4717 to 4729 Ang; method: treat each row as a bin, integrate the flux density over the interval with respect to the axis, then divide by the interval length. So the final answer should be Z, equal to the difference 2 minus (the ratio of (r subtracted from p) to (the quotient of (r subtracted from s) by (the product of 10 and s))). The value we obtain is 159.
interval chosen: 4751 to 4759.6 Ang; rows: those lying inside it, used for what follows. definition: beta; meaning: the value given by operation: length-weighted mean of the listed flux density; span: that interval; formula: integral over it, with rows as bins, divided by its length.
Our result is 9.8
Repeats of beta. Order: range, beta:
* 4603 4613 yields 8.7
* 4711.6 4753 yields 9.4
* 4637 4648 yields 9.1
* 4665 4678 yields 8.9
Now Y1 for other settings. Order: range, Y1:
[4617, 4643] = 4632.54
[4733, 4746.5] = 4736.08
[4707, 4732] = 4719.75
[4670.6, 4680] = 4673.25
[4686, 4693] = 4687.26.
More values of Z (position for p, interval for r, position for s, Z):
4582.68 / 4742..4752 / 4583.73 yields -72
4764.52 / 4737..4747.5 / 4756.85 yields -43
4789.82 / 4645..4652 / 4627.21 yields -295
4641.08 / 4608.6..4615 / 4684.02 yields -148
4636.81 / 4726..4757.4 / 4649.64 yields -76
